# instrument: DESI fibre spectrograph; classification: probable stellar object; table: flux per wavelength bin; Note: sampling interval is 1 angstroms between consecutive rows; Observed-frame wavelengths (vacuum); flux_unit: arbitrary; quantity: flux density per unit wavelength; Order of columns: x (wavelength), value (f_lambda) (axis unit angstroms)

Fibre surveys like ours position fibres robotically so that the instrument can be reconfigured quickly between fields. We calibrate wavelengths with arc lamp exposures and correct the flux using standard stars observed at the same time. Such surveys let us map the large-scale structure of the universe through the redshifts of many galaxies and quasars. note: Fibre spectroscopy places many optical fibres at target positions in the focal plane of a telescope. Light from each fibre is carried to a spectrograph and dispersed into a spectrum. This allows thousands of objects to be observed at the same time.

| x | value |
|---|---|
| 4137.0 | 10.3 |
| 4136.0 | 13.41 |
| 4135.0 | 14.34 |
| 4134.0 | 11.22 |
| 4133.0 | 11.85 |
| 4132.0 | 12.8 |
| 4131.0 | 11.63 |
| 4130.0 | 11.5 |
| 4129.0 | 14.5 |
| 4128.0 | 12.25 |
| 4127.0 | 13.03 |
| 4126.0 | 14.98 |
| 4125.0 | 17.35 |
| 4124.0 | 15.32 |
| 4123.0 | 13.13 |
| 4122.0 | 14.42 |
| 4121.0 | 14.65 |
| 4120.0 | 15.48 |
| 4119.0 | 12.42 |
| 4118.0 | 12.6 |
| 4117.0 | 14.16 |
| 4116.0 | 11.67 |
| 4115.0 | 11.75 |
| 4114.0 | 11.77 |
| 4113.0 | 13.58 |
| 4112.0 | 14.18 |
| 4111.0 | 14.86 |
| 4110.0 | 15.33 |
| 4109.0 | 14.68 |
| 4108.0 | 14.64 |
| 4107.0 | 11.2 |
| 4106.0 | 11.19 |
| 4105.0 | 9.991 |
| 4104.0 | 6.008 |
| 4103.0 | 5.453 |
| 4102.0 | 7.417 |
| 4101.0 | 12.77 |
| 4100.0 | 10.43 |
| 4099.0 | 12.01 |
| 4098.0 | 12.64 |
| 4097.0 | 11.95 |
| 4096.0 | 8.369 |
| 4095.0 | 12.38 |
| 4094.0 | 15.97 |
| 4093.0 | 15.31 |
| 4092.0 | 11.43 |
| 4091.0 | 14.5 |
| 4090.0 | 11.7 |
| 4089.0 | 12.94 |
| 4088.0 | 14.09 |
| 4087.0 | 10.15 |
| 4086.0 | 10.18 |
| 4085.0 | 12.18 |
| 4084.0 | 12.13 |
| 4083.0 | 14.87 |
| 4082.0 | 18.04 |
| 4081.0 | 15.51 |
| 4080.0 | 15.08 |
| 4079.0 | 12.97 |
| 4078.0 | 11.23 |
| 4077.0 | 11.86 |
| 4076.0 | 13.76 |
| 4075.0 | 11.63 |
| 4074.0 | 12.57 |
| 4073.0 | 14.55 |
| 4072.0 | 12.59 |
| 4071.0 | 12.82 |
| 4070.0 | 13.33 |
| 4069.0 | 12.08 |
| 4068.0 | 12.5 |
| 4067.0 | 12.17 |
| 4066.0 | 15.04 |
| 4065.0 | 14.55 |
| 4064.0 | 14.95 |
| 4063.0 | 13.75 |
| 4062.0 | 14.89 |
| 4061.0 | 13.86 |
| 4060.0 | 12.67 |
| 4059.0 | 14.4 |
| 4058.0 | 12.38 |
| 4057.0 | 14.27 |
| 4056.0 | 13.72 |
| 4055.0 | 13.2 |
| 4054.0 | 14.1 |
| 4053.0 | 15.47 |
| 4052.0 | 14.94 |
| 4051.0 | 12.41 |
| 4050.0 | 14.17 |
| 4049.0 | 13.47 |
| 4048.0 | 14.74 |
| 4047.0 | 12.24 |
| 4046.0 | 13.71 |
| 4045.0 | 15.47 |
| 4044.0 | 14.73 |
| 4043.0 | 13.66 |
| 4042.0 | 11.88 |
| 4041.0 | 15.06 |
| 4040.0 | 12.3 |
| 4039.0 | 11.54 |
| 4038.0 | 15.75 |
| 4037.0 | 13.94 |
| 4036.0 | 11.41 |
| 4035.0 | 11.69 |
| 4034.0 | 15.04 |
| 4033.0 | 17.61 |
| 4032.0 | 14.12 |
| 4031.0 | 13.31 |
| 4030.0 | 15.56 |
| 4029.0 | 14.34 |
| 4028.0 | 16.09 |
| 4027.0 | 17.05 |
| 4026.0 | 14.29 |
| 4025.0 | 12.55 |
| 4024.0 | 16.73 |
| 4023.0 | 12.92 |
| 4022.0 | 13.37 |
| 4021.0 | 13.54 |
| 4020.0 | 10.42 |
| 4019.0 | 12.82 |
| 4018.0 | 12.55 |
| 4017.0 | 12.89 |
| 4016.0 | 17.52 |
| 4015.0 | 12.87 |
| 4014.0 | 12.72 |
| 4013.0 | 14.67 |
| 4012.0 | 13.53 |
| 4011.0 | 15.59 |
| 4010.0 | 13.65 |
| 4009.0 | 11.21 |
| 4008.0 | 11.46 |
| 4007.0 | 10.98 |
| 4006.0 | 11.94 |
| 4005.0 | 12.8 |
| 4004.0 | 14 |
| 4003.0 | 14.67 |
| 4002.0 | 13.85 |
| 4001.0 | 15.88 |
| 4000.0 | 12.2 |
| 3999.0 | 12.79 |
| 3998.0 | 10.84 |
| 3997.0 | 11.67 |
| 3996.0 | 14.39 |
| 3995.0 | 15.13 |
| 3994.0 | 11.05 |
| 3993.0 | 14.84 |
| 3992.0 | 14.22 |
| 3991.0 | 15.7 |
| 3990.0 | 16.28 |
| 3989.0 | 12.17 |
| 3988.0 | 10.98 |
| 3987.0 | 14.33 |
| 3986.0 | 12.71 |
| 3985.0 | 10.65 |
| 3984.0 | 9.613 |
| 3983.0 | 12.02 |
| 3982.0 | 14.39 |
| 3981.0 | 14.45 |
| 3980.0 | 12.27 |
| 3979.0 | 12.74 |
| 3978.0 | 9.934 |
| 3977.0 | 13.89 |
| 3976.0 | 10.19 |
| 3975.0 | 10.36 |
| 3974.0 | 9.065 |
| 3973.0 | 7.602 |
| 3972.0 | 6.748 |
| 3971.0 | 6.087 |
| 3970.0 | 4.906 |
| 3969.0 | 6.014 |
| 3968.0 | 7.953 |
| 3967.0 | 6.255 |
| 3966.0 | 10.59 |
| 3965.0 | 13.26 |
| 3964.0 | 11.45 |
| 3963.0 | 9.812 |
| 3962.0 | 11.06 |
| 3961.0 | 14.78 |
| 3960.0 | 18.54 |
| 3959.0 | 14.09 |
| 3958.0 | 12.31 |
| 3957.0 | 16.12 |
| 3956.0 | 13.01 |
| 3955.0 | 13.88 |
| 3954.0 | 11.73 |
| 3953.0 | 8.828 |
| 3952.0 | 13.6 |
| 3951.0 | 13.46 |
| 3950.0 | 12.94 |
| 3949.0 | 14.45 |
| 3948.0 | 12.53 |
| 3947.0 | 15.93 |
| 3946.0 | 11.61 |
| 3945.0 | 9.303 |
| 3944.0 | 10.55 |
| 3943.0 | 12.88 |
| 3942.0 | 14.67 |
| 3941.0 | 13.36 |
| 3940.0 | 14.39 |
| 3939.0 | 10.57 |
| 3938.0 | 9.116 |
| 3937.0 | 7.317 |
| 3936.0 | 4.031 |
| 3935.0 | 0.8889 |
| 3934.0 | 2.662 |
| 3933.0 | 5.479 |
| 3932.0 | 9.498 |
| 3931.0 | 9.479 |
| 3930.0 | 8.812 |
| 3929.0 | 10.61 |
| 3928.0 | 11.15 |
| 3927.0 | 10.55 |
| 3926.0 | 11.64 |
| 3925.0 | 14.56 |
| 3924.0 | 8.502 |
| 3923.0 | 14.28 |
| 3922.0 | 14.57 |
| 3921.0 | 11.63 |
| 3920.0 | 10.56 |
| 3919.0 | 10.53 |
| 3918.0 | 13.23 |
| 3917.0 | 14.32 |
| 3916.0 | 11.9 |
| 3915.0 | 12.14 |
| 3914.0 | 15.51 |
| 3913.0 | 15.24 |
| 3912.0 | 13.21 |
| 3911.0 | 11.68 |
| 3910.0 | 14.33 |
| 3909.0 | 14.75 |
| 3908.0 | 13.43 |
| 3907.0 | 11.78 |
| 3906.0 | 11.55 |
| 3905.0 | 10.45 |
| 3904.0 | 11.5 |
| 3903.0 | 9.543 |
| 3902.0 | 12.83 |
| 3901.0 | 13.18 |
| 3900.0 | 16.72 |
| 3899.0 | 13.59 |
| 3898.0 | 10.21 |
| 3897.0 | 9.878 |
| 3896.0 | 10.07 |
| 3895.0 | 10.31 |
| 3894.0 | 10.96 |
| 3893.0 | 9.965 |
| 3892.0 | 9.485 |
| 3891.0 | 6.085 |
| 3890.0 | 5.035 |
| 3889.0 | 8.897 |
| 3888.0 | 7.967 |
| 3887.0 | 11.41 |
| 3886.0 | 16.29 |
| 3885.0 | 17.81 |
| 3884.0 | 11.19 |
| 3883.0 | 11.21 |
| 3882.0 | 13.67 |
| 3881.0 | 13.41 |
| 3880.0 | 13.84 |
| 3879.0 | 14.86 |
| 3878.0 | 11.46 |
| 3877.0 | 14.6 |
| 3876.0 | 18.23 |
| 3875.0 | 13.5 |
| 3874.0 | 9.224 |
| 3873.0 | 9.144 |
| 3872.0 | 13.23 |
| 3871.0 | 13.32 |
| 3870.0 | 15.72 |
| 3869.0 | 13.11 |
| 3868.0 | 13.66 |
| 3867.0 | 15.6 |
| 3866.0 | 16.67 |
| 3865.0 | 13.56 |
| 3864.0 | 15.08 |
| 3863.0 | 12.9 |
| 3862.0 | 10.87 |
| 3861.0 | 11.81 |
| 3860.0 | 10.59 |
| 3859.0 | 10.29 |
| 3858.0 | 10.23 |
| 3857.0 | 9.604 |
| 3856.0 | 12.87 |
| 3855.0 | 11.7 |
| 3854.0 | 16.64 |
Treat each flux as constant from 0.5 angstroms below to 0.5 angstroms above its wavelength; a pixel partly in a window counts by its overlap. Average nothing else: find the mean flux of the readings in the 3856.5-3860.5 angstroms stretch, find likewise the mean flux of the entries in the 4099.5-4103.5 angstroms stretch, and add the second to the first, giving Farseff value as 19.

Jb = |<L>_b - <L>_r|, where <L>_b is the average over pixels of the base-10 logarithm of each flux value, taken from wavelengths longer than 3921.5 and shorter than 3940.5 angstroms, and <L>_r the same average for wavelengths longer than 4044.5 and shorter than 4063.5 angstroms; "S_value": 0.236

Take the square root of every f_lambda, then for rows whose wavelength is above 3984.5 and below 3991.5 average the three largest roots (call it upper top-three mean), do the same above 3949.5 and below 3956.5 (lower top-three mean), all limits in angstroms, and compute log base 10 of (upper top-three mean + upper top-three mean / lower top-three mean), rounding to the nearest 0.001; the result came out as 0.698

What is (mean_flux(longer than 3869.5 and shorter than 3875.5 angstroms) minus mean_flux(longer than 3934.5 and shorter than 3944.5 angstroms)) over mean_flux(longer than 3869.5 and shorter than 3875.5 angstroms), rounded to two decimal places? 0.21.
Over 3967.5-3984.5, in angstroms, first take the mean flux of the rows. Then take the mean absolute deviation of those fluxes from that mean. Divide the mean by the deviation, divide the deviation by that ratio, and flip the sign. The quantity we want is -0.63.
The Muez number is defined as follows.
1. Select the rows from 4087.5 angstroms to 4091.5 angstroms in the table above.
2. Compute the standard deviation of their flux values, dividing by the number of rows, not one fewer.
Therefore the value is 1.1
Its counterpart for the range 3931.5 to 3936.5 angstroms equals 2.9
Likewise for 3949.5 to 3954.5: 1.8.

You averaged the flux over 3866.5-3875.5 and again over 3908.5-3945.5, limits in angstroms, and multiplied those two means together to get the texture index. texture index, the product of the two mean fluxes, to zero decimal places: 143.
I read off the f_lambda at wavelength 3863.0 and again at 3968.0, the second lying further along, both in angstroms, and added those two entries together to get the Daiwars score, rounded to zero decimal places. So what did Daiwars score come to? 21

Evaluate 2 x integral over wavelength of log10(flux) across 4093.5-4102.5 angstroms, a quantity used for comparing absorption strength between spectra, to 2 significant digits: 19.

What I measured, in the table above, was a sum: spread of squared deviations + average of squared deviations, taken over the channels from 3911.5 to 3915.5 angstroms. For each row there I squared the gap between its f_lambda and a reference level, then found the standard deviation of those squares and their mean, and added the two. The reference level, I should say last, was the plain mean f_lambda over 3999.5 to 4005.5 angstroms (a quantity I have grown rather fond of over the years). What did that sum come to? 3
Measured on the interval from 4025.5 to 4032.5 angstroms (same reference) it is 6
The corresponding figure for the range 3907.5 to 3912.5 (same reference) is 3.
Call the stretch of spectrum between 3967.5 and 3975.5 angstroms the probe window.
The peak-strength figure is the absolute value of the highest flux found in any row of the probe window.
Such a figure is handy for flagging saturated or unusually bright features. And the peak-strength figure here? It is 10.4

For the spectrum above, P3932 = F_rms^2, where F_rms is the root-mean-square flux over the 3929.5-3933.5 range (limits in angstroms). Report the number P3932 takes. 72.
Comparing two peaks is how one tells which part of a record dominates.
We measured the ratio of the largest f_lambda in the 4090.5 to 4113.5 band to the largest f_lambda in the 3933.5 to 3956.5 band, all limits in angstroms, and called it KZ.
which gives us 1.00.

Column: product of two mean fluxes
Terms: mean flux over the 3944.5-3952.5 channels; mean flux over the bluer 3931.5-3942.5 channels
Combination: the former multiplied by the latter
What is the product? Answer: 109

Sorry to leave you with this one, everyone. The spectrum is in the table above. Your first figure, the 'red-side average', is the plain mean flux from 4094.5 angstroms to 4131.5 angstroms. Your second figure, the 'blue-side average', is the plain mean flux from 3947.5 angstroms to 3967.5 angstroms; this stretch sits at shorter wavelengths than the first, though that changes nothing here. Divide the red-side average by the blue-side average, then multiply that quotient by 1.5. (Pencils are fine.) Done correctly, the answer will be 1.5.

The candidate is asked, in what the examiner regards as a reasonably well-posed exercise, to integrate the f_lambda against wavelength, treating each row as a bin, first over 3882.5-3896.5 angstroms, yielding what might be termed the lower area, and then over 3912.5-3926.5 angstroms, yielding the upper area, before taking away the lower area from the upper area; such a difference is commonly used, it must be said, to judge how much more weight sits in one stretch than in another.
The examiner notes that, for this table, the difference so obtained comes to 32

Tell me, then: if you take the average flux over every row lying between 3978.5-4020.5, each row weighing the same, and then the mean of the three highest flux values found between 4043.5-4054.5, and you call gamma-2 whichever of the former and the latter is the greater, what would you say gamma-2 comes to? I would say 15.3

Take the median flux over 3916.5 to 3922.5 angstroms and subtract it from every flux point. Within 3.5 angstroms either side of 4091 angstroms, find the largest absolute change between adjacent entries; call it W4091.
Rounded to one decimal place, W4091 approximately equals 3.9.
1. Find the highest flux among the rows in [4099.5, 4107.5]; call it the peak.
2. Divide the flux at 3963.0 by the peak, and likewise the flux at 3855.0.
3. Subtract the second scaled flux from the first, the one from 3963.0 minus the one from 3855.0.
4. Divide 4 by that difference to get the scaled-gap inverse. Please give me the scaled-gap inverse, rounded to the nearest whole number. -27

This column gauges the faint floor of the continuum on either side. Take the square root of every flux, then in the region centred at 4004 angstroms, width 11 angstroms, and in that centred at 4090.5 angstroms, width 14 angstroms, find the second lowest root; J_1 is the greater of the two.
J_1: 3.35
